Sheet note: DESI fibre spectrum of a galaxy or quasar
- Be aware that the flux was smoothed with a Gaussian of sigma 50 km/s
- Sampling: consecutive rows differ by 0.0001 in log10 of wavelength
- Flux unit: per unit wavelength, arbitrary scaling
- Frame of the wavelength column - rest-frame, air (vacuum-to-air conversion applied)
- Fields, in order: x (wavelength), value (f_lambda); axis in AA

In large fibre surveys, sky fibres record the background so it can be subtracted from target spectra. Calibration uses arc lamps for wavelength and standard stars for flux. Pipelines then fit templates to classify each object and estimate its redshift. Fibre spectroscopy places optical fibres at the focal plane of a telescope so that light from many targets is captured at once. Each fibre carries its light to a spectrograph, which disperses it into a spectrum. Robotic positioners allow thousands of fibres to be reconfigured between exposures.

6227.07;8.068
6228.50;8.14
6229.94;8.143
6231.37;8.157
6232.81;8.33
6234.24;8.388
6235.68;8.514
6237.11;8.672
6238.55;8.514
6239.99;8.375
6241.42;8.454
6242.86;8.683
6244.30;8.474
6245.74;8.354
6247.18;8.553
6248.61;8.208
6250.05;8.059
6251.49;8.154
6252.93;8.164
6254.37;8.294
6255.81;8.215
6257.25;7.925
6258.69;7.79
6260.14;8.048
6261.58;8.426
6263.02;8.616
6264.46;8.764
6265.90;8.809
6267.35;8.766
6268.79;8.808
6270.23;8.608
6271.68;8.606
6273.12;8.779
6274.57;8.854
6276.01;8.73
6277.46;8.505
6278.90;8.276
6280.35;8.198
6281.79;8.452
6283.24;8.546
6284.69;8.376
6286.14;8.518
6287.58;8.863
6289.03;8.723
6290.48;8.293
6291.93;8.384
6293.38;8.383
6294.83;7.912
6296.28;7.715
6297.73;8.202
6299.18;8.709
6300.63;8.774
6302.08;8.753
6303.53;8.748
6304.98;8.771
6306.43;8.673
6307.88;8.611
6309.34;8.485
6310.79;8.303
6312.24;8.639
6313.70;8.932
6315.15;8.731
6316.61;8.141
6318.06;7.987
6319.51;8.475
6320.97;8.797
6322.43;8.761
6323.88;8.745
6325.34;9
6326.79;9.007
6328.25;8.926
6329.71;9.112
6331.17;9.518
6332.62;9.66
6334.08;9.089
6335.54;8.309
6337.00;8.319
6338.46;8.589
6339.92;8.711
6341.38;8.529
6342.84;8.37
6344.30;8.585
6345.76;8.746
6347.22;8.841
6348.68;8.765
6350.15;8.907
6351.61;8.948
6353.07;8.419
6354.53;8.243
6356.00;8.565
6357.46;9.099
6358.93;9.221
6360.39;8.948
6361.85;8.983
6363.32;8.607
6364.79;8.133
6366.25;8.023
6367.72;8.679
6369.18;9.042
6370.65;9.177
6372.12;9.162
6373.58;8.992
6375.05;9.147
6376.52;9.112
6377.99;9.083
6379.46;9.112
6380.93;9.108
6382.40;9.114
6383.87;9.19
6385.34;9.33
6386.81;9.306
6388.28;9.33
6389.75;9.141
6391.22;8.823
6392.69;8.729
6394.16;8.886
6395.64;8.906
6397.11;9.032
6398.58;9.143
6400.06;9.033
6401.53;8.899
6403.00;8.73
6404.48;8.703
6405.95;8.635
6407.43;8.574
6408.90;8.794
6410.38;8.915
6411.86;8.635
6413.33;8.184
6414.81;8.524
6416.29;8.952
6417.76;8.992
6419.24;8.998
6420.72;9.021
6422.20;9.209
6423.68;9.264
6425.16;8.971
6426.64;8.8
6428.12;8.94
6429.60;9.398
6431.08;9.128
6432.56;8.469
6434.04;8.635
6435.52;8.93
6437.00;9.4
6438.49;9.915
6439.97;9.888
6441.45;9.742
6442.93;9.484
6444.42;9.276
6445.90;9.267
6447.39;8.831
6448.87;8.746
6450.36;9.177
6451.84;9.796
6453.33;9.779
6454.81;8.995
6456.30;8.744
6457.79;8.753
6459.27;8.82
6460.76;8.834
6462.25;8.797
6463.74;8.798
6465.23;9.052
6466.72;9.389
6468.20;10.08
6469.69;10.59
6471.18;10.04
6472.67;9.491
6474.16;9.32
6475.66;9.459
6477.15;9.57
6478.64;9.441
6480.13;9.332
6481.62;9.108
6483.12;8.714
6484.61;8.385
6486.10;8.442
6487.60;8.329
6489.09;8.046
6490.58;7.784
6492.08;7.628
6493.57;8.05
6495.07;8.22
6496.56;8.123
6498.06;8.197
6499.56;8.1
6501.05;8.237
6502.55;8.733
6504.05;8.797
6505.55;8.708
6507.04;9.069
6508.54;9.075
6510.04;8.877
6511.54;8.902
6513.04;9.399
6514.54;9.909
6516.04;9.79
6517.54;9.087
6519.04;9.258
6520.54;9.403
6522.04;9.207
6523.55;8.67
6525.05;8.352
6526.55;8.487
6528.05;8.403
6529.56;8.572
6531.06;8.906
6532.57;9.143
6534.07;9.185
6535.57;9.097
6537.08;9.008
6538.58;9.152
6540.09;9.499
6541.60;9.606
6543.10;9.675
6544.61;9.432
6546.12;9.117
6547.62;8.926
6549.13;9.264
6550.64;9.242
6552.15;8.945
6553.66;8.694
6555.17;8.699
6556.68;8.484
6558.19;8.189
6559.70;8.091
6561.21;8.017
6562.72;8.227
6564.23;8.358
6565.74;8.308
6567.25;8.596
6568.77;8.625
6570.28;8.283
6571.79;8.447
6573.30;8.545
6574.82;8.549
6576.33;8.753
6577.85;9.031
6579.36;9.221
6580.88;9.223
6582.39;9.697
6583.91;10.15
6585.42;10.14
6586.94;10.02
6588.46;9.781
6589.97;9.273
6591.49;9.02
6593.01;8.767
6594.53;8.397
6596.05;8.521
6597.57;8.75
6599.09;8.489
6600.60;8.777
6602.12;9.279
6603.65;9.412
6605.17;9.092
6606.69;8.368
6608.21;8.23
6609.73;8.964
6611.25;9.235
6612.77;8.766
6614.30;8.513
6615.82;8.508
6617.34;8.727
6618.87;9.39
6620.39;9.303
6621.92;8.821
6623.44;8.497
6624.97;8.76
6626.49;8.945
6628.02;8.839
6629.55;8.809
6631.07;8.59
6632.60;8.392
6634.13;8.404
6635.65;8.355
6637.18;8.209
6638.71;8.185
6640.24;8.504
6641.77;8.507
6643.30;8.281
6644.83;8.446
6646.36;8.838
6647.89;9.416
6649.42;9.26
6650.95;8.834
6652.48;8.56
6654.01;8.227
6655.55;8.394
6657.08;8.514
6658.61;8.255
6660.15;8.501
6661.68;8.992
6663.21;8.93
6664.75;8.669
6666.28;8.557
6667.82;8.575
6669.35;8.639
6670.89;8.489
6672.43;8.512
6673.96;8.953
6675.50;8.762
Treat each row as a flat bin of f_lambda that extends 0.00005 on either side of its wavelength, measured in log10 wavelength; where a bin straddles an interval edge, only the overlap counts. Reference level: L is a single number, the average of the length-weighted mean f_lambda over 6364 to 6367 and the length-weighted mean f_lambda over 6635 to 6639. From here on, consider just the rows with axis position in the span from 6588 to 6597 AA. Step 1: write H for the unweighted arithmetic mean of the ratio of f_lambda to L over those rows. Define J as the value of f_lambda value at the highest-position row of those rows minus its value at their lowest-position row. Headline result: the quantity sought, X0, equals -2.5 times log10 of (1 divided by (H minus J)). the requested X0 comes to 0.9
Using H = 1.10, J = -1.26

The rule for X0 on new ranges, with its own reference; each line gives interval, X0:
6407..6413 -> 0.0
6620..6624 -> 0.7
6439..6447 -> 0.6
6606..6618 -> -0.4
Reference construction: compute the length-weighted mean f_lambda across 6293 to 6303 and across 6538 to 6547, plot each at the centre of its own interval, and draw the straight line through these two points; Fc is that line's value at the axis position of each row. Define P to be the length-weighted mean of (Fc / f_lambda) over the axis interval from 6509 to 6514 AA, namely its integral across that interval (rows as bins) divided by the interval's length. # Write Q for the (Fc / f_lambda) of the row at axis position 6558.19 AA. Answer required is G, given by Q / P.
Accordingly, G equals 1.13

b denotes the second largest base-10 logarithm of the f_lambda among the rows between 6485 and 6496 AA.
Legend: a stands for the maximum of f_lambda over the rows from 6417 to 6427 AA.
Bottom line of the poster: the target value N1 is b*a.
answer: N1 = 8.5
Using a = 9.264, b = 0.921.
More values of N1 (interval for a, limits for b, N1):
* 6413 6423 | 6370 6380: 8.9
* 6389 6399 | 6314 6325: 8.6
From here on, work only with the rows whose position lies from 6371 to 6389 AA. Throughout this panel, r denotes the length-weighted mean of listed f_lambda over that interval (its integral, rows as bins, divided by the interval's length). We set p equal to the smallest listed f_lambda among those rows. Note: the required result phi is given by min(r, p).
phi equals 9.0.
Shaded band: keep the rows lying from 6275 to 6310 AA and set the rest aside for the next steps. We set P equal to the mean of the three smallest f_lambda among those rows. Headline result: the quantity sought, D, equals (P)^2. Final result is 63.1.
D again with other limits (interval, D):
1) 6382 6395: 77.7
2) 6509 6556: 70.8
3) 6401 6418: 71.0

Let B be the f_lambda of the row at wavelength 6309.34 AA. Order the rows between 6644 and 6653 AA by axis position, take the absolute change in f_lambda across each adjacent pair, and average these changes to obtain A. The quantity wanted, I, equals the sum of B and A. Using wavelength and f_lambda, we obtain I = 8.9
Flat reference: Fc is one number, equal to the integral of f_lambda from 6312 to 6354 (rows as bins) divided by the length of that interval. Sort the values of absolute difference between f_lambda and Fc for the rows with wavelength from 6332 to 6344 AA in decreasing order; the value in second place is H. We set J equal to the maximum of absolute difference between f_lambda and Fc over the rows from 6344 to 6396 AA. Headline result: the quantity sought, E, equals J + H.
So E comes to 1.15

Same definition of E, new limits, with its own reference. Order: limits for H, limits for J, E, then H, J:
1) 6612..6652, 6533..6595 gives 2.06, 0.6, 1.41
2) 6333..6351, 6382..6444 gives 1.60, 0.4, 1.17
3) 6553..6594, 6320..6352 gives 2.32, 1.4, 0.92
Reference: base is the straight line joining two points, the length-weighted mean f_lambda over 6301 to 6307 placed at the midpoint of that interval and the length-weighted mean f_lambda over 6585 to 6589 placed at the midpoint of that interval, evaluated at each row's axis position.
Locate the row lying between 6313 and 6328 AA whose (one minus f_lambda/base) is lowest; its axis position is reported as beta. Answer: 6326.79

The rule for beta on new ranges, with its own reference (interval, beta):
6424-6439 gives 6438.49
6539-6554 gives 6543.10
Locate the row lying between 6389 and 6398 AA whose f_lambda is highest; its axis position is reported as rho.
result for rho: 6389.75 AA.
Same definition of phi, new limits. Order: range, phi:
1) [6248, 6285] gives 7.8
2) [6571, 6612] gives 8.2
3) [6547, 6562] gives 8.0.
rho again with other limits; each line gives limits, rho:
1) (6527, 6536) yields 6534.07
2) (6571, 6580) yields 6579.36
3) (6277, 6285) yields 6283.24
